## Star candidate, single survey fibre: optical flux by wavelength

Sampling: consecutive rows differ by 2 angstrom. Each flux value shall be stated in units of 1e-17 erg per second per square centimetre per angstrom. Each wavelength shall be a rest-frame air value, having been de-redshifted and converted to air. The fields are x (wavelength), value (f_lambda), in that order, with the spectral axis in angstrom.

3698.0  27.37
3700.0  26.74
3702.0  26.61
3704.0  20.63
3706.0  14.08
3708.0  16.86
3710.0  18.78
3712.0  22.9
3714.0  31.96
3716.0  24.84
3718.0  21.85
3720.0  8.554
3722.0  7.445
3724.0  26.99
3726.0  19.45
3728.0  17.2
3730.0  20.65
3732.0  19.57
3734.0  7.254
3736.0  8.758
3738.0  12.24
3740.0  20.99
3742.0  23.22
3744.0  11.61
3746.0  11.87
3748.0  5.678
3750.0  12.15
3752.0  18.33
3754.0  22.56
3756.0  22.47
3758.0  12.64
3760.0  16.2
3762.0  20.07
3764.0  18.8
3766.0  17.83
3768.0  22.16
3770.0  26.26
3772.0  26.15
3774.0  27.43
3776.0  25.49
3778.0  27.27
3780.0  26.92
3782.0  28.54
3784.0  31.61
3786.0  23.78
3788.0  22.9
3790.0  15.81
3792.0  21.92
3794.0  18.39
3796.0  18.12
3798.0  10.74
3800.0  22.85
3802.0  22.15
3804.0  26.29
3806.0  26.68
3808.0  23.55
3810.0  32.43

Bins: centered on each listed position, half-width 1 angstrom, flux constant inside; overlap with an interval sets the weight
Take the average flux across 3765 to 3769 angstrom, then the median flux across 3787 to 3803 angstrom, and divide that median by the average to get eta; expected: 1.0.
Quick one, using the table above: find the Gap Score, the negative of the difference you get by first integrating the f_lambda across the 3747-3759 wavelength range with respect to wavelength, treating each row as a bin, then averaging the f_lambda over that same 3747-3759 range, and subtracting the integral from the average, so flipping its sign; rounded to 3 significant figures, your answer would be 172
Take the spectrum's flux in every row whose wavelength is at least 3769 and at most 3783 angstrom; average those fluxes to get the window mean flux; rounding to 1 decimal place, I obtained 26.9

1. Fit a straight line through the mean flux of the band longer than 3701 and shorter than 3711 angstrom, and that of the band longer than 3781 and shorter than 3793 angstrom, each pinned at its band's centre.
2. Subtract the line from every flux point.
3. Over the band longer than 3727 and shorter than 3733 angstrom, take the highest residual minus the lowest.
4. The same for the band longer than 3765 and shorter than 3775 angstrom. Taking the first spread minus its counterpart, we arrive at -5.8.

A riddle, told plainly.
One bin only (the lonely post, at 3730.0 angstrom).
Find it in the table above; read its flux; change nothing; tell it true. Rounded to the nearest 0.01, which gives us 20.65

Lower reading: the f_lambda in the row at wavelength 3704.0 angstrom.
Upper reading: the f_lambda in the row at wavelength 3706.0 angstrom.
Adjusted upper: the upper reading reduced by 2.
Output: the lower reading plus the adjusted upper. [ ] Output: 32.7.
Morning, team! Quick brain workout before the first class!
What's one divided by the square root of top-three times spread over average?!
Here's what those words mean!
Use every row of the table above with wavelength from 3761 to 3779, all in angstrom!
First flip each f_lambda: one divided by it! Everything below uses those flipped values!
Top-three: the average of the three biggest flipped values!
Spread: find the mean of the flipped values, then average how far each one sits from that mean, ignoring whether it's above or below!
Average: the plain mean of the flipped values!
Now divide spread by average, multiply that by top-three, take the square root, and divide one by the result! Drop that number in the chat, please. 11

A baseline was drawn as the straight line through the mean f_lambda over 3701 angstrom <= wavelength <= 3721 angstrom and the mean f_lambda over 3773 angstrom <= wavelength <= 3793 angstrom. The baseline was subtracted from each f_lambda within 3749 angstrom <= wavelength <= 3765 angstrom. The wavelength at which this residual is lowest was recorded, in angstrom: 3758.0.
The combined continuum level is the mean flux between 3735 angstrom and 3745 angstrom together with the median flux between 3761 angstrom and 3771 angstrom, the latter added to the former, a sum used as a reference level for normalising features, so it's 35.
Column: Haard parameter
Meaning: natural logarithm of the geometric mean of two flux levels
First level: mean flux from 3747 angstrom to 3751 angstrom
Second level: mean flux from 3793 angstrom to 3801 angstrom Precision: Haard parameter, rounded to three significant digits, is 2.53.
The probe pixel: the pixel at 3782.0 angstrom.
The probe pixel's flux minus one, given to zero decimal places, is 28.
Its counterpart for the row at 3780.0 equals 26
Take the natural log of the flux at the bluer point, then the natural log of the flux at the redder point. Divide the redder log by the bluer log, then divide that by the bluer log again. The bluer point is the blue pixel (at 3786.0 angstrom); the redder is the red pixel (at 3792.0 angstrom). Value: 0.31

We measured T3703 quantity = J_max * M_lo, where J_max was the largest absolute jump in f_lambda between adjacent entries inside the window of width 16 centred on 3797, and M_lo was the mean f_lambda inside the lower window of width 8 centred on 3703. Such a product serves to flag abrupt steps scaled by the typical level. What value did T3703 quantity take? 267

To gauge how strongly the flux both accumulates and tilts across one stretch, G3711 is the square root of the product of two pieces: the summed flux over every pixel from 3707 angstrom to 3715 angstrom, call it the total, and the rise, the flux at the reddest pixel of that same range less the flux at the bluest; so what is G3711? 37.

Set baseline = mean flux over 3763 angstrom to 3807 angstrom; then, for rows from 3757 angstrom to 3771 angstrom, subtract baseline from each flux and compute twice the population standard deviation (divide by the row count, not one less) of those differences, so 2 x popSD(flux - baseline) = 8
